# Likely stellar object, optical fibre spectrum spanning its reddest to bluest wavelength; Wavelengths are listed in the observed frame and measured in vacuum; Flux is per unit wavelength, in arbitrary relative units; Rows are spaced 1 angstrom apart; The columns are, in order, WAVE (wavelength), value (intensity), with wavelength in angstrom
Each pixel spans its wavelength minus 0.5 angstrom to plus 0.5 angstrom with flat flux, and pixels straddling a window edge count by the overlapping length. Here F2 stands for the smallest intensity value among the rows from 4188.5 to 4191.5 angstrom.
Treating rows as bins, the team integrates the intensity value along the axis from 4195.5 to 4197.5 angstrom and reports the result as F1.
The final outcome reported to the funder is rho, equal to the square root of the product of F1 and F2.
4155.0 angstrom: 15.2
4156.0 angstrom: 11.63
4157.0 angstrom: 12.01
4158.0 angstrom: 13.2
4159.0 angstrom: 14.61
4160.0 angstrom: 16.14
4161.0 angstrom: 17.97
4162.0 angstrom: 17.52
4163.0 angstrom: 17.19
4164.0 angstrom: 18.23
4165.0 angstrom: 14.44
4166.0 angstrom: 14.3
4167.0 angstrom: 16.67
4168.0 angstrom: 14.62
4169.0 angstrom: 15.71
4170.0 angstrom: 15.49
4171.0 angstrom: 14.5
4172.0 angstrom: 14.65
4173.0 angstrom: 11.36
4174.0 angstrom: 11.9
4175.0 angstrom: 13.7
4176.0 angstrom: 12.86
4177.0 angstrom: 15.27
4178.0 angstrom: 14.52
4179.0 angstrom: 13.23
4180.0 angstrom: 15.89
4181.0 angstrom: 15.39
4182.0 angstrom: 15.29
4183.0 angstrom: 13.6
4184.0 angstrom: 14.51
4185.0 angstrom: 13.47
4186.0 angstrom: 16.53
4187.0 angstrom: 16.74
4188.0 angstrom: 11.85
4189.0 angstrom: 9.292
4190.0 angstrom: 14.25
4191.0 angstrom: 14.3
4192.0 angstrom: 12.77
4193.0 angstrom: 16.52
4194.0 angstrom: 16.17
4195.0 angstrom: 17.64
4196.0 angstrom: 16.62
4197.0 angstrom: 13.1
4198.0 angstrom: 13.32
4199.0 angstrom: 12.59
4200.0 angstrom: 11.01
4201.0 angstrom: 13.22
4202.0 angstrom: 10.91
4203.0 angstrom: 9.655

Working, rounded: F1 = 30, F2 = 9.292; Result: 16.6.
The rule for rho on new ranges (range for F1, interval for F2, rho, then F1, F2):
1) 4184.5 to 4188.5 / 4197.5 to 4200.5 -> 25.4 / 59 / 11.01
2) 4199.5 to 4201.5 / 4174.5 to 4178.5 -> 17.7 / 24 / 12.86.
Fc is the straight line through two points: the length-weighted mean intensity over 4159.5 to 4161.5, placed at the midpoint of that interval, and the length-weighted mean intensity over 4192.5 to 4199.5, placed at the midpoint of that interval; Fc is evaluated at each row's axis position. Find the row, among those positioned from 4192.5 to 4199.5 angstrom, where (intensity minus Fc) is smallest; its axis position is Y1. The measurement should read 4199.0 angstrom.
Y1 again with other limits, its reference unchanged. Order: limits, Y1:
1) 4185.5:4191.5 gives 4189.0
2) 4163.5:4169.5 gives 4166.0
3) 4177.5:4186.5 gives 4179.0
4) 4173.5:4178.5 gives 4174.0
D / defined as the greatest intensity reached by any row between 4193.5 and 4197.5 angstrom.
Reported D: 17.64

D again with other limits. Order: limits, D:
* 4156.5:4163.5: 17.97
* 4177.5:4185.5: 15.89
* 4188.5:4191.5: 14.3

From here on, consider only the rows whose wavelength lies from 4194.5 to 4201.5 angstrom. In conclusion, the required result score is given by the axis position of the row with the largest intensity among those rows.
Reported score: 4195.0 angstrom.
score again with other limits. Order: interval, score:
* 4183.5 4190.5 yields 4187.0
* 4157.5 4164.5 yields 4164.0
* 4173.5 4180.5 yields 4180.0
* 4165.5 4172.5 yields 4167.0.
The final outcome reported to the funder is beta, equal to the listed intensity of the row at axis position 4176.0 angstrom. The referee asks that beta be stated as 12.86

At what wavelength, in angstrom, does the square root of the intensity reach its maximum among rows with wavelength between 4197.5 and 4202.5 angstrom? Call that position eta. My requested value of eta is 4198.0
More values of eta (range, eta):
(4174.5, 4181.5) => 4180.0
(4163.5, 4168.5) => 4164.0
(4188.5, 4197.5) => 4195.0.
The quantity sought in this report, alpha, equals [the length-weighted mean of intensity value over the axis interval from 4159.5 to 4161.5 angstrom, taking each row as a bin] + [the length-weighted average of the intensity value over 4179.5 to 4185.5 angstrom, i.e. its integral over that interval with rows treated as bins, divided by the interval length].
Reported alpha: 31.7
